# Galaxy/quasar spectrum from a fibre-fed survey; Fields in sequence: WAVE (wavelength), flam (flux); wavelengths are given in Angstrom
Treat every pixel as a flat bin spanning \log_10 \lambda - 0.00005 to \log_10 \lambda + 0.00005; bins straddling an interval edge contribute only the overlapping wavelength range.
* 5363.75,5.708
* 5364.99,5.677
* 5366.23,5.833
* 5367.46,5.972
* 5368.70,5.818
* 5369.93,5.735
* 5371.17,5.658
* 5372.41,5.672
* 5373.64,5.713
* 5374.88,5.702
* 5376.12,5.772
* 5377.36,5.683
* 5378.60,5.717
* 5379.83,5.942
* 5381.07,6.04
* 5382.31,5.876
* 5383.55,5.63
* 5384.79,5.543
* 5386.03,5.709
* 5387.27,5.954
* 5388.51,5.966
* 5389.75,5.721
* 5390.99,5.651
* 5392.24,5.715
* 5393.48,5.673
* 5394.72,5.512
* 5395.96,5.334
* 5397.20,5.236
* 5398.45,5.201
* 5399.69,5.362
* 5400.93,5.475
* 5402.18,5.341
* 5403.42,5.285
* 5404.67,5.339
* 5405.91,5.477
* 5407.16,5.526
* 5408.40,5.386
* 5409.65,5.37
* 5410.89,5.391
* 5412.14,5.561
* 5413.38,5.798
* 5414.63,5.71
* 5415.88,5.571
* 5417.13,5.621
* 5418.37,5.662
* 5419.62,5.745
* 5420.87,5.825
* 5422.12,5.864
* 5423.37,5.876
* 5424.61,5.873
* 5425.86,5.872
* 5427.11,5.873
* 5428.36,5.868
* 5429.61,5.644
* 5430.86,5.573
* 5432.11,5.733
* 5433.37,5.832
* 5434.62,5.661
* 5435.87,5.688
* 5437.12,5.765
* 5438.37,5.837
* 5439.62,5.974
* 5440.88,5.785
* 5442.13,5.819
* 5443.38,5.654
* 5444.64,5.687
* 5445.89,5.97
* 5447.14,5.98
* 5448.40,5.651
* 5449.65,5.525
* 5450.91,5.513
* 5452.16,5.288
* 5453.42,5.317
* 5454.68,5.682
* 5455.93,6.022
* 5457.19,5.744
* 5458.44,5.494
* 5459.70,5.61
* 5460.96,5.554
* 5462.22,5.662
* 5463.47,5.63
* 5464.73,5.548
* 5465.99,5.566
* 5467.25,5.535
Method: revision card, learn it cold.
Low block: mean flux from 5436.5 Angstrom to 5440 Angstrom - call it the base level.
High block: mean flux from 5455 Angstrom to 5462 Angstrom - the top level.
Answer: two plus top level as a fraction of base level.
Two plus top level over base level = 2.97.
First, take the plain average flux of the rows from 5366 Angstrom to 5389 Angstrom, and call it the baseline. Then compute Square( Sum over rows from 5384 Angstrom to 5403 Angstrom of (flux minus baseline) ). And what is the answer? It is 11.5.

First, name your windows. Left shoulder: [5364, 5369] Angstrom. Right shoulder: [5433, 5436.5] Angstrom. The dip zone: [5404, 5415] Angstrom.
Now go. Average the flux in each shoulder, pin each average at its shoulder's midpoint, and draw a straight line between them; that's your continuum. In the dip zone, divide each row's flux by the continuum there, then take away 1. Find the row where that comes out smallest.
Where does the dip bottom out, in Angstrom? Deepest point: 5404.67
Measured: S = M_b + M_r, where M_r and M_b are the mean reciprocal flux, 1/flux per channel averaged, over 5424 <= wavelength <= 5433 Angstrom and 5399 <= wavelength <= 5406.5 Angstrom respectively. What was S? 0.359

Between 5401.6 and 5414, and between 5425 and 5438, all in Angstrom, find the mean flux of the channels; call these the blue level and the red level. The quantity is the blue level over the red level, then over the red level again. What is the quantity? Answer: 0.165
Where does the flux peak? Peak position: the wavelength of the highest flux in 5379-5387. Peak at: 5381.07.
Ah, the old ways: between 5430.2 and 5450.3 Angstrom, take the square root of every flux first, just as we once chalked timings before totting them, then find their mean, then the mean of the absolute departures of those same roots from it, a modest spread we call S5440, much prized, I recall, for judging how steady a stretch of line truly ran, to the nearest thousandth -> 0.023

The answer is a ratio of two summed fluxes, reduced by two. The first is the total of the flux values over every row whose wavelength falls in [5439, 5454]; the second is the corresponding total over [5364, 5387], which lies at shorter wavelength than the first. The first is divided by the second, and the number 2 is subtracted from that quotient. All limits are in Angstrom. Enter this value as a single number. -1.3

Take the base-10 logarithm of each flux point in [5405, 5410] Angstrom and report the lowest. 0.730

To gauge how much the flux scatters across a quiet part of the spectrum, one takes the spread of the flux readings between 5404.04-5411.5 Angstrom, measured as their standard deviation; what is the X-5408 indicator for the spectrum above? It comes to 0.07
